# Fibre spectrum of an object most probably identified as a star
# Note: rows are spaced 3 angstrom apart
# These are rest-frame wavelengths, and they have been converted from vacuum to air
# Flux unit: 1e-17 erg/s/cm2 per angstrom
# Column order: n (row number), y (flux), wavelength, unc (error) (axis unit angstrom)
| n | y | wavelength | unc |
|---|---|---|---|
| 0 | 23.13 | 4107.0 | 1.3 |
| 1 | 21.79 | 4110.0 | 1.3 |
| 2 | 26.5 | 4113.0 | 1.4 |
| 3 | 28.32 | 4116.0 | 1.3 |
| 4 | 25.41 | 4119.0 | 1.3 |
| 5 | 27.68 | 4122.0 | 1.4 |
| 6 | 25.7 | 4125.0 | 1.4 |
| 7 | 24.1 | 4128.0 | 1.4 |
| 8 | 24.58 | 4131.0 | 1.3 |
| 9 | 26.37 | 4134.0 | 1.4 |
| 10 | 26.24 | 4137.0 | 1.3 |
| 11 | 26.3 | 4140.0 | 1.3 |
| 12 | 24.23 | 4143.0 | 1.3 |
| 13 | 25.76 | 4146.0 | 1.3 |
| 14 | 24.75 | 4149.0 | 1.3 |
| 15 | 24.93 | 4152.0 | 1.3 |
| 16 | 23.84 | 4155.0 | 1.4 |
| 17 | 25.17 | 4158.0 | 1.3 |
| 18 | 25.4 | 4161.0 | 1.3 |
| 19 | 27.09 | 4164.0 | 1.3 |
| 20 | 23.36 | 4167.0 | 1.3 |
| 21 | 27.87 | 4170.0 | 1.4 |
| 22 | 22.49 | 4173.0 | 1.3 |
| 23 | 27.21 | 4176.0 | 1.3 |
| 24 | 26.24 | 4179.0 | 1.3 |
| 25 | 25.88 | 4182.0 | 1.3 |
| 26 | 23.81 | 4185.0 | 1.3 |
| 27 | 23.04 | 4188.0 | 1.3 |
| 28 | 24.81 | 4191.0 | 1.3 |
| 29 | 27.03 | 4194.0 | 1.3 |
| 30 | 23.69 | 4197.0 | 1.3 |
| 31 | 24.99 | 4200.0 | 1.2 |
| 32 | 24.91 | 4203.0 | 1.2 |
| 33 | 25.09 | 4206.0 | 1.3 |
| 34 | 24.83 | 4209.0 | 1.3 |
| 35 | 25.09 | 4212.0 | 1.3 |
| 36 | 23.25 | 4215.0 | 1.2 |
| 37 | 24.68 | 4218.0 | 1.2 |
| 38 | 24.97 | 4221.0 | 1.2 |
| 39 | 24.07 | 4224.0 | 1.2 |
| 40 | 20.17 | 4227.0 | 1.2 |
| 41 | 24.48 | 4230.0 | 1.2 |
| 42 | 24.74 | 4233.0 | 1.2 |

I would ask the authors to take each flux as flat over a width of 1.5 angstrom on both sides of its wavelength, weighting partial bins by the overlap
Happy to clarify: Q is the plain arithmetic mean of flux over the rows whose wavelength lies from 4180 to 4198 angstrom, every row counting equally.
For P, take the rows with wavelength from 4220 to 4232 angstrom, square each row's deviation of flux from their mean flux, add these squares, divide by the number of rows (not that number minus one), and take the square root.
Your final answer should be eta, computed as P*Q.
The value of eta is 47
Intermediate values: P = 1.90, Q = 24.7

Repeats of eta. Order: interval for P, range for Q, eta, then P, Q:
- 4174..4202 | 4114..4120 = 38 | 1.41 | 26.9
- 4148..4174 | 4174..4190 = 41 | 1.61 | 25.2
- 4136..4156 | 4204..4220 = 22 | 0.90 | 24.6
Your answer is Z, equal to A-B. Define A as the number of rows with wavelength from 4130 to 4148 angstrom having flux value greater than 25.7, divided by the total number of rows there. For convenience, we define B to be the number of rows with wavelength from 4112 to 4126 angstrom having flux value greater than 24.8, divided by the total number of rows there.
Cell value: -0.33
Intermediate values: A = 0.67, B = 1.00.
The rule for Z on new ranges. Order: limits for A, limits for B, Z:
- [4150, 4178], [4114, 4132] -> -0.33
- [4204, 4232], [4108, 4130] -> -0.71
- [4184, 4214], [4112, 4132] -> -0.61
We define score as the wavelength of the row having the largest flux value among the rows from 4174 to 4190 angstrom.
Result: 4176.0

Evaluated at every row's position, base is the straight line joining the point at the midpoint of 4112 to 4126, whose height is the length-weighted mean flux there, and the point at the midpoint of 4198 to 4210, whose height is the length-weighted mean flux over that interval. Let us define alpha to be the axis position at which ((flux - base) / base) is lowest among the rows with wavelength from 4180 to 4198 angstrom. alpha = 4188.0 angstrom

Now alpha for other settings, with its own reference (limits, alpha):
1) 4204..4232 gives 4227.0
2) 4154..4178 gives 4173.0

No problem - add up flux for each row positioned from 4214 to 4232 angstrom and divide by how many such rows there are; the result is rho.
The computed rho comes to 23.6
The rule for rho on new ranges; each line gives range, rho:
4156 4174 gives 25.2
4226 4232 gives 22.3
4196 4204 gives 24.5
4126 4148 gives 25.4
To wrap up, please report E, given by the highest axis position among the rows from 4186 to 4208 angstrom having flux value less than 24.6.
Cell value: 4197.0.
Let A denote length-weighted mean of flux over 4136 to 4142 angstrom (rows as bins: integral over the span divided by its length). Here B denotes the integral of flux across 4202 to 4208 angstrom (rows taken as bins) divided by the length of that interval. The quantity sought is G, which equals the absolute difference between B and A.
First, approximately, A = 26.1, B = 25.0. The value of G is 1.1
